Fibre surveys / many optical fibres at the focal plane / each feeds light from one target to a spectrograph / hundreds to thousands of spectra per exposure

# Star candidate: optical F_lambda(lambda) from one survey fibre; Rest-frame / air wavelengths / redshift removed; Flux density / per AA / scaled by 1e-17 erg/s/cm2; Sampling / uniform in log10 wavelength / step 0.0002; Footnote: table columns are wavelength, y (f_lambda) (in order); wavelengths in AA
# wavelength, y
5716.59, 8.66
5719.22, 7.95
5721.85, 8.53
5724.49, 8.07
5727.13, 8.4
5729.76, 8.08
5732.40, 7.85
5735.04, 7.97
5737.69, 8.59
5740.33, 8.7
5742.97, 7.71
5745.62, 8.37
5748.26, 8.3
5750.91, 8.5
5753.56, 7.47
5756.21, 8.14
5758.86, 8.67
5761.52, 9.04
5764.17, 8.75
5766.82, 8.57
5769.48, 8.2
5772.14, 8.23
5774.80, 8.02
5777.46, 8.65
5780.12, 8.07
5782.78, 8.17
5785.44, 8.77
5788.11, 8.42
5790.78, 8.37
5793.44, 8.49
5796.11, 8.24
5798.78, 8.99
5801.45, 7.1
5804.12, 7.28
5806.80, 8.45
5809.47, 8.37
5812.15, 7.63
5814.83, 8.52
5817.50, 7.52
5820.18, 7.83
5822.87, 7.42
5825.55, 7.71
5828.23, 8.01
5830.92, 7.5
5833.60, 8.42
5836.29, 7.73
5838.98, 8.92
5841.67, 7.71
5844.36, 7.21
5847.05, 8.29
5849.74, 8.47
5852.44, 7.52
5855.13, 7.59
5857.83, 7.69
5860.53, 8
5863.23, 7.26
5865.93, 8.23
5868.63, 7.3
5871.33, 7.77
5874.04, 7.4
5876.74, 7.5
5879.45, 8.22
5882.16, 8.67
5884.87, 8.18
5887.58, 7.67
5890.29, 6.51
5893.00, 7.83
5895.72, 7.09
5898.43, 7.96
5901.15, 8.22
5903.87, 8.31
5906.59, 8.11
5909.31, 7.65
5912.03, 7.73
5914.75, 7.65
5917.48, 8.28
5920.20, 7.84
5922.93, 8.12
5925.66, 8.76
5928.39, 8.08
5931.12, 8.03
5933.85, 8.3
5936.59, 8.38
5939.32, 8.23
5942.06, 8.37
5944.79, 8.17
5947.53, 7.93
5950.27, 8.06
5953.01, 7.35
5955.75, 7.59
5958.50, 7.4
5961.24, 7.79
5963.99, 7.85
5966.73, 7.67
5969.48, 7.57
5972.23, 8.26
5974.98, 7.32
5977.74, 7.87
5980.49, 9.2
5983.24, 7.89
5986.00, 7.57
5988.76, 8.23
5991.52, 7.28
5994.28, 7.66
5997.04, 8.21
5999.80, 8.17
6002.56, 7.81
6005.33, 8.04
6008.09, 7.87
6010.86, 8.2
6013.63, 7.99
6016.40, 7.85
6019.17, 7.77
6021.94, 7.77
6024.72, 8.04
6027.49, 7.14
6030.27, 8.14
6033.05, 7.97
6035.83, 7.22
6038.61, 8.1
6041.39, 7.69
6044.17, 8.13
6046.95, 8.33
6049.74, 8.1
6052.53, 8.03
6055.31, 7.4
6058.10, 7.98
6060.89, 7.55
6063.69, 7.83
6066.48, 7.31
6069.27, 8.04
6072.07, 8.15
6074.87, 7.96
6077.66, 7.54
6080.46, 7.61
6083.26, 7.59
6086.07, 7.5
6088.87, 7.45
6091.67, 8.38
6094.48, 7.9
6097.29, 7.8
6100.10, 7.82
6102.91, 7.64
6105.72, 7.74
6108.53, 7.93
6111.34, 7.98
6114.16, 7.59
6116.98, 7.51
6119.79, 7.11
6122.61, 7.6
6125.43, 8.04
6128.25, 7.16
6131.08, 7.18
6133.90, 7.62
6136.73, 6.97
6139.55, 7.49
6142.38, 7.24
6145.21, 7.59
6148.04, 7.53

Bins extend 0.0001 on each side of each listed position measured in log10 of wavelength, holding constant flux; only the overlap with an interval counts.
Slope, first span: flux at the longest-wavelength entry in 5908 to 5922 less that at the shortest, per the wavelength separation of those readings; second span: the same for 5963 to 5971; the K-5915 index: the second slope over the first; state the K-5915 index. -2.9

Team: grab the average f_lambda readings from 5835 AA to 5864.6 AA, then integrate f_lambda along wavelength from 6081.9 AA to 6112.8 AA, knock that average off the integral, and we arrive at 233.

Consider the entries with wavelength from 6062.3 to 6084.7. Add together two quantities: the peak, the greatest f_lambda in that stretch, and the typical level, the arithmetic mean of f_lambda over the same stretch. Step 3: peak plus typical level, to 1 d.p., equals 15.9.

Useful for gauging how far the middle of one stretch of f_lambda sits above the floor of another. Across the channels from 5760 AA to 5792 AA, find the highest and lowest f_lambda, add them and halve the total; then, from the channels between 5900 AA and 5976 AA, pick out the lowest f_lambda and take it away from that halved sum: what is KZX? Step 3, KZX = 1.2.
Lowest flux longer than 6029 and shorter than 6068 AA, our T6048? 7.22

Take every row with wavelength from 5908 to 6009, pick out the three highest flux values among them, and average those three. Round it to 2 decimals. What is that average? 8.78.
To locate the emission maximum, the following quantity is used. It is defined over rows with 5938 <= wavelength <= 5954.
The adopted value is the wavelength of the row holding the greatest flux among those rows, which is 5942.06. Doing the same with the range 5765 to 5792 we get 5785.44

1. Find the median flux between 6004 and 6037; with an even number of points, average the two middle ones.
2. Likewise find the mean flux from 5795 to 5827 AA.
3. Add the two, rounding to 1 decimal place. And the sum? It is 15.8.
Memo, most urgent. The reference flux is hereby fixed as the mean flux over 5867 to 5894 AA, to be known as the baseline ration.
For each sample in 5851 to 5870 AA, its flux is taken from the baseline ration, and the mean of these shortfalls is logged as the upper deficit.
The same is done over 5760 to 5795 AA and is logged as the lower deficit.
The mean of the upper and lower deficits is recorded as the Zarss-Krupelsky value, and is -0.3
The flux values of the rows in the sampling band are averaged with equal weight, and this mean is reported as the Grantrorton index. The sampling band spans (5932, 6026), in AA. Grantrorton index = 7.93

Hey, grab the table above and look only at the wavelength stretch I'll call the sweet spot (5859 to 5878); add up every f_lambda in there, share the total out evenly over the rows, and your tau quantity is 7.64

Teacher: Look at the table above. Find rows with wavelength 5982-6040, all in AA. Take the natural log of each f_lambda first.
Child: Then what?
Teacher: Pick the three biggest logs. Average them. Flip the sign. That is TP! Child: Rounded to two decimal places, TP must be -2.11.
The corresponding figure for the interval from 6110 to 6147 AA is -2.06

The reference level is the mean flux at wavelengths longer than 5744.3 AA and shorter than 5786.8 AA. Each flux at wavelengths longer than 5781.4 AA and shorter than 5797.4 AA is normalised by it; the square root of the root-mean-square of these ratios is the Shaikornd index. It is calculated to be 1.00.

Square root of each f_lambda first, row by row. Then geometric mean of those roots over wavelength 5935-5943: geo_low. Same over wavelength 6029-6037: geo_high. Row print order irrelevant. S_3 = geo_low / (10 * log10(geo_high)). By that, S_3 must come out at 0.648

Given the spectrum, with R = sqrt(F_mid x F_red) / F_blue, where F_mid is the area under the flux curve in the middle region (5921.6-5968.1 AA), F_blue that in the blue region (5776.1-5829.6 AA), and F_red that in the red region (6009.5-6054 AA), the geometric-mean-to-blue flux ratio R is 0.84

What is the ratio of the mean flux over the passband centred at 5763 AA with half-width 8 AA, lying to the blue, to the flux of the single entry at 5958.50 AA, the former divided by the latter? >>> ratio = 1.16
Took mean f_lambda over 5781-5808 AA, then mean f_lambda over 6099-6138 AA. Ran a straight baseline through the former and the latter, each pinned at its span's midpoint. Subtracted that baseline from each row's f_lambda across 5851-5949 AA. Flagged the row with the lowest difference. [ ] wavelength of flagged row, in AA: 5890.29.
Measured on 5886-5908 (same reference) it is 5890.29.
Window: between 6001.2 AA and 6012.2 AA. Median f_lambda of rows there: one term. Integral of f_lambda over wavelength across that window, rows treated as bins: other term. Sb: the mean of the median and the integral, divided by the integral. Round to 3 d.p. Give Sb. 0.545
